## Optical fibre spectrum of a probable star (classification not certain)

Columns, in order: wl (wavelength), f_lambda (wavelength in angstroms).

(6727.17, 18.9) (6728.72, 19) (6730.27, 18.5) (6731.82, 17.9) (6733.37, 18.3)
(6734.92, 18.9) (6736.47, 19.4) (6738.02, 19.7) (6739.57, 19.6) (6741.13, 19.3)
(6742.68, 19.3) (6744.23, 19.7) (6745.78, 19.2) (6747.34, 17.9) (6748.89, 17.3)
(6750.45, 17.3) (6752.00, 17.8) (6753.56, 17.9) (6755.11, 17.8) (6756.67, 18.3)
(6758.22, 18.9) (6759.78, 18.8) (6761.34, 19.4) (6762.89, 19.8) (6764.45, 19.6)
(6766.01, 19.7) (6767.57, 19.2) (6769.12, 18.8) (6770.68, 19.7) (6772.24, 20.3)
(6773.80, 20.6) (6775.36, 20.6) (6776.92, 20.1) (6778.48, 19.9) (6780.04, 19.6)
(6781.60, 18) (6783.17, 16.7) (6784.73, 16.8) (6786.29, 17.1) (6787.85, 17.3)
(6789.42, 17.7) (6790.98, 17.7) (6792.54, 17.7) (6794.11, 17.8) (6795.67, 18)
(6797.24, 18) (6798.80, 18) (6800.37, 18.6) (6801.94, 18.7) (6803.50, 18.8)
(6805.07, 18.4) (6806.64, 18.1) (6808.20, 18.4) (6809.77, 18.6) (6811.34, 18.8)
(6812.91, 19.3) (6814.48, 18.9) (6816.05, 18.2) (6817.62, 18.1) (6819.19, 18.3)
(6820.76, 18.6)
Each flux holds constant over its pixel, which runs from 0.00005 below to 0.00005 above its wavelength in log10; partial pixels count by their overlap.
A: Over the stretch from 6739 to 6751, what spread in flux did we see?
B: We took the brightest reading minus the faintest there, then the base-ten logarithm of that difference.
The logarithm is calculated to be 0.4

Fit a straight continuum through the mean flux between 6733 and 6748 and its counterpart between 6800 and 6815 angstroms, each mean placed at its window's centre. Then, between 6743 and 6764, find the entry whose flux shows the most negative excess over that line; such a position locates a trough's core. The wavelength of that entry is 6748.89 angstroms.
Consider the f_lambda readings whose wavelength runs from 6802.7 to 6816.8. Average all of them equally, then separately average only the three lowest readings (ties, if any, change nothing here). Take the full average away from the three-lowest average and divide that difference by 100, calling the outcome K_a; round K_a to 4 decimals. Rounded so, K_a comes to -0.0038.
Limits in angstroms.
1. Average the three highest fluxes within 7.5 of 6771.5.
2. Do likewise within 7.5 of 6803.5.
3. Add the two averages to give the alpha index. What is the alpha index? 39.2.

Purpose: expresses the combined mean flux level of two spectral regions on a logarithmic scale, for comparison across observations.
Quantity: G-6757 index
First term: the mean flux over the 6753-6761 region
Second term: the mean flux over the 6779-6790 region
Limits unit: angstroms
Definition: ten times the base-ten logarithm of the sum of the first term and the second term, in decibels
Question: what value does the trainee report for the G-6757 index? 15.6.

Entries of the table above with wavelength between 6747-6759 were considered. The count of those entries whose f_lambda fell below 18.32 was 7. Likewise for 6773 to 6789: 5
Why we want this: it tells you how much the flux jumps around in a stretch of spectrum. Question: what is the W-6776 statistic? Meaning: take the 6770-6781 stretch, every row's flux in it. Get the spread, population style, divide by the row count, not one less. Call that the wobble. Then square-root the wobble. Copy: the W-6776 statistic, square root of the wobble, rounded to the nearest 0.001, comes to 0.613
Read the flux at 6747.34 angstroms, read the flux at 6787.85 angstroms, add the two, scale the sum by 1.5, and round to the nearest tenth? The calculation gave 52.8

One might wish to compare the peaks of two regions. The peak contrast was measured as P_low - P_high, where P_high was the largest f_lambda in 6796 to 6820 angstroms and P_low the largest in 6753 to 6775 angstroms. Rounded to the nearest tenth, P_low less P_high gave 1.3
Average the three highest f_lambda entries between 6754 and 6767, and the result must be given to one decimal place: 19.7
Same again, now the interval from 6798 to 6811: 18.7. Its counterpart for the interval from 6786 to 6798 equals 17.9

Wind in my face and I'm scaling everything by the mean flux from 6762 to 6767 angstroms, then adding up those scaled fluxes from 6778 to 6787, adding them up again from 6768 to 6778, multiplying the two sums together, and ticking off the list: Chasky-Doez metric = 33.5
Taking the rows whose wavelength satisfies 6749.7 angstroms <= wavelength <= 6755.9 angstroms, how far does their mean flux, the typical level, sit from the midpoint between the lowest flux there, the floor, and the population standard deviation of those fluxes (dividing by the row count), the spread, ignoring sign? 8.9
